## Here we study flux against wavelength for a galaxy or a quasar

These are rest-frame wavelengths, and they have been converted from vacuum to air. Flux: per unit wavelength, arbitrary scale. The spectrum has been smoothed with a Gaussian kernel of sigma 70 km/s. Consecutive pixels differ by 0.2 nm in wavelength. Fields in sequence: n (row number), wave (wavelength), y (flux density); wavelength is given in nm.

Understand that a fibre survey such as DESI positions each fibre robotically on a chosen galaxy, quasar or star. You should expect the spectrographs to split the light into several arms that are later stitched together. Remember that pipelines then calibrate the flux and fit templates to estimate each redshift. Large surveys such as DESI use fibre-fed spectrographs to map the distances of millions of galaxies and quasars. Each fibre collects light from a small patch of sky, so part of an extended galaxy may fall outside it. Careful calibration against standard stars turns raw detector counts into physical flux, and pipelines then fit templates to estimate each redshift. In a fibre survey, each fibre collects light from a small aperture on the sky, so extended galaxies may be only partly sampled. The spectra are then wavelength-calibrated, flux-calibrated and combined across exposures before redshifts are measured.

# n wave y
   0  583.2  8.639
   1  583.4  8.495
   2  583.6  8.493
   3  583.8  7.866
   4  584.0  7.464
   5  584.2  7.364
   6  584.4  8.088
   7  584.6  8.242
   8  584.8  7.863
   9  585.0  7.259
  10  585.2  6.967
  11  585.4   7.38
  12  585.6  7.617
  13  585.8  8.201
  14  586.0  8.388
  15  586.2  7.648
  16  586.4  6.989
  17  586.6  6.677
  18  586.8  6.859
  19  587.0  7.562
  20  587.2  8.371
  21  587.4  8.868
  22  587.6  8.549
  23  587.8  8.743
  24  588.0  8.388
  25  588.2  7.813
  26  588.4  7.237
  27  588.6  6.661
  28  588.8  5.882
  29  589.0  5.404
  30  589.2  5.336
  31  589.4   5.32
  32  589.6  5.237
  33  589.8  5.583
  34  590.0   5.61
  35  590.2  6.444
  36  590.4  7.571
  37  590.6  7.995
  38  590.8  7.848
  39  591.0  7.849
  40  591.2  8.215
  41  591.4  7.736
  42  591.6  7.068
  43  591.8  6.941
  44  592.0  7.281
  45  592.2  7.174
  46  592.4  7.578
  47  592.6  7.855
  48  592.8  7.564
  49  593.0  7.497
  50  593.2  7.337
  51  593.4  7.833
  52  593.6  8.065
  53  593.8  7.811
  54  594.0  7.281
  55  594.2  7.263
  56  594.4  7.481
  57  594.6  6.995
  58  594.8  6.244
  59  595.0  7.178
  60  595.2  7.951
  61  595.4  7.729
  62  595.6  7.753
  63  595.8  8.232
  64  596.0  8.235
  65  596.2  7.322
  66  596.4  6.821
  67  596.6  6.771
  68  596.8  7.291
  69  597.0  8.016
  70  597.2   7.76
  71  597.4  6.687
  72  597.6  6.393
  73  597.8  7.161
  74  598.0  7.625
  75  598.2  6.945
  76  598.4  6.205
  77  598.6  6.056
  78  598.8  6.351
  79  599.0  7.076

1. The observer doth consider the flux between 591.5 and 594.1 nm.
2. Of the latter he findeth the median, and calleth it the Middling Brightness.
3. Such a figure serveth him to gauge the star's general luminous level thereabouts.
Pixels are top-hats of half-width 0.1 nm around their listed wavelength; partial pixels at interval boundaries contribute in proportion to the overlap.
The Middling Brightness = 7.5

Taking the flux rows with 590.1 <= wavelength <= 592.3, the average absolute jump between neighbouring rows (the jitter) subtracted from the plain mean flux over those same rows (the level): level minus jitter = 7.1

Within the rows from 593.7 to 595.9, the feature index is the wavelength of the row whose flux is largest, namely 595.8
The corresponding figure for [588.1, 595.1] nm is 591.2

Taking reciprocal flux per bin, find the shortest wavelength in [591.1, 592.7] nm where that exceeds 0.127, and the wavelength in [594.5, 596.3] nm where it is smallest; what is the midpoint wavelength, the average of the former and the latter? 593.70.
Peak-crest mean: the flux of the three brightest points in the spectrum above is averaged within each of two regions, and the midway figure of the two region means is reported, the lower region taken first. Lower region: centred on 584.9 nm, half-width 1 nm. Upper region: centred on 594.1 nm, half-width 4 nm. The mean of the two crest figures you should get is 8.20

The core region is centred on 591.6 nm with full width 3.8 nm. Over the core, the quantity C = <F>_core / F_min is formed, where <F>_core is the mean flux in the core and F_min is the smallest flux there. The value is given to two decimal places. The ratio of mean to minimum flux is 1.31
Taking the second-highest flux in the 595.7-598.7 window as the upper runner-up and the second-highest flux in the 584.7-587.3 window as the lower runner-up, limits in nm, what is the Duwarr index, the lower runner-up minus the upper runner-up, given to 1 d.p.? 0.1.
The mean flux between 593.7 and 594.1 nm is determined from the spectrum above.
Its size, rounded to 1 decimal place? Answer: 7.5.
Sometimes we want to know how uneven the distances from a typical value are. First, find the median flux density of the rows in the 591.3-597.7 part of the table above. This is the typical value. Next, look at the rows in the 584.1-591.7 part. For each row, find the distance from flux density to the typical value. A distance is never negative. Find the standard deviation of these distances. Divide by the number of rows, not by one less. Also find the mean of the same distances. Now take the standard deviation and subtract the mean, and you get -0.200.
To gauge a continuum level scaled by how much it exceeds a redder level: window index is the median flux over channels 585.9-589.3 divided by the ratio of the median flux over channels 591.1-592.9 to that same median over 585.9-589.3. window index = 7.56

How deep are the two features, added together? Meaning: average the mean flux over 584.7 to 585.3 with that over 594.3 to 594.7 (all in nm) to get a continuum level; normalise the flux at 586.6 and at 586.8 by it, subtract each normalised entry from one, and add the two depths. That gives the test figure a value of 0.15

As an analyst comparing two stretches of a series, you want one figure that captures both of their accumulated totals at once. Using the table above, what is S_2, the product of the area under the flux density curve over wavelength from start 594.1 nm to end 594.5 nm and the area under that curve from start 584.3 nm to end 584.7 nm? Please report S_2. 9.6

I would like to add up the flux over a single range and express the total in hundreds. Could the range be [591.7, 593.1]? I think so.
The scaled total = 0.519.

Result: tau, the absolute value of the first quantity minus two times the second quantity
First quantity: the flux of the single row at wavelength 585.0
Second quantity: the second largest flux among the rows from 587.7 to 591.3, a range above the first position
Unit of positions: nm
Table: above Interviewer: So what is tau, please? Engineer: 9.5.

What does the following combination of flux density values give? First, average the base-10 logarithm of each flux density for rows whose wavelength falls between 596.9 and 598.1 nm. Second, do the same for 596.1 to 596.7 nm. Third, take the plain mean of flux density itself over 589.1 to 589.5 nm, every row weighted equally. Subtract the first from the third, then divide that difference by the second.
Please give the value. 5.3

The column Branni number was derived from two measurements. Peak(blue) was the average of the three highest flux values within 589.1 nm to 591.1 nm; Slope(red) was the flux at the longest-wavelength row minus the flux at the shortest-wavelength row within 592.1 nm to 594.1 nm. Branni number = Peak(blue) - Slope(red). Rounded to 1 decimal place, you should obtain 7.8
